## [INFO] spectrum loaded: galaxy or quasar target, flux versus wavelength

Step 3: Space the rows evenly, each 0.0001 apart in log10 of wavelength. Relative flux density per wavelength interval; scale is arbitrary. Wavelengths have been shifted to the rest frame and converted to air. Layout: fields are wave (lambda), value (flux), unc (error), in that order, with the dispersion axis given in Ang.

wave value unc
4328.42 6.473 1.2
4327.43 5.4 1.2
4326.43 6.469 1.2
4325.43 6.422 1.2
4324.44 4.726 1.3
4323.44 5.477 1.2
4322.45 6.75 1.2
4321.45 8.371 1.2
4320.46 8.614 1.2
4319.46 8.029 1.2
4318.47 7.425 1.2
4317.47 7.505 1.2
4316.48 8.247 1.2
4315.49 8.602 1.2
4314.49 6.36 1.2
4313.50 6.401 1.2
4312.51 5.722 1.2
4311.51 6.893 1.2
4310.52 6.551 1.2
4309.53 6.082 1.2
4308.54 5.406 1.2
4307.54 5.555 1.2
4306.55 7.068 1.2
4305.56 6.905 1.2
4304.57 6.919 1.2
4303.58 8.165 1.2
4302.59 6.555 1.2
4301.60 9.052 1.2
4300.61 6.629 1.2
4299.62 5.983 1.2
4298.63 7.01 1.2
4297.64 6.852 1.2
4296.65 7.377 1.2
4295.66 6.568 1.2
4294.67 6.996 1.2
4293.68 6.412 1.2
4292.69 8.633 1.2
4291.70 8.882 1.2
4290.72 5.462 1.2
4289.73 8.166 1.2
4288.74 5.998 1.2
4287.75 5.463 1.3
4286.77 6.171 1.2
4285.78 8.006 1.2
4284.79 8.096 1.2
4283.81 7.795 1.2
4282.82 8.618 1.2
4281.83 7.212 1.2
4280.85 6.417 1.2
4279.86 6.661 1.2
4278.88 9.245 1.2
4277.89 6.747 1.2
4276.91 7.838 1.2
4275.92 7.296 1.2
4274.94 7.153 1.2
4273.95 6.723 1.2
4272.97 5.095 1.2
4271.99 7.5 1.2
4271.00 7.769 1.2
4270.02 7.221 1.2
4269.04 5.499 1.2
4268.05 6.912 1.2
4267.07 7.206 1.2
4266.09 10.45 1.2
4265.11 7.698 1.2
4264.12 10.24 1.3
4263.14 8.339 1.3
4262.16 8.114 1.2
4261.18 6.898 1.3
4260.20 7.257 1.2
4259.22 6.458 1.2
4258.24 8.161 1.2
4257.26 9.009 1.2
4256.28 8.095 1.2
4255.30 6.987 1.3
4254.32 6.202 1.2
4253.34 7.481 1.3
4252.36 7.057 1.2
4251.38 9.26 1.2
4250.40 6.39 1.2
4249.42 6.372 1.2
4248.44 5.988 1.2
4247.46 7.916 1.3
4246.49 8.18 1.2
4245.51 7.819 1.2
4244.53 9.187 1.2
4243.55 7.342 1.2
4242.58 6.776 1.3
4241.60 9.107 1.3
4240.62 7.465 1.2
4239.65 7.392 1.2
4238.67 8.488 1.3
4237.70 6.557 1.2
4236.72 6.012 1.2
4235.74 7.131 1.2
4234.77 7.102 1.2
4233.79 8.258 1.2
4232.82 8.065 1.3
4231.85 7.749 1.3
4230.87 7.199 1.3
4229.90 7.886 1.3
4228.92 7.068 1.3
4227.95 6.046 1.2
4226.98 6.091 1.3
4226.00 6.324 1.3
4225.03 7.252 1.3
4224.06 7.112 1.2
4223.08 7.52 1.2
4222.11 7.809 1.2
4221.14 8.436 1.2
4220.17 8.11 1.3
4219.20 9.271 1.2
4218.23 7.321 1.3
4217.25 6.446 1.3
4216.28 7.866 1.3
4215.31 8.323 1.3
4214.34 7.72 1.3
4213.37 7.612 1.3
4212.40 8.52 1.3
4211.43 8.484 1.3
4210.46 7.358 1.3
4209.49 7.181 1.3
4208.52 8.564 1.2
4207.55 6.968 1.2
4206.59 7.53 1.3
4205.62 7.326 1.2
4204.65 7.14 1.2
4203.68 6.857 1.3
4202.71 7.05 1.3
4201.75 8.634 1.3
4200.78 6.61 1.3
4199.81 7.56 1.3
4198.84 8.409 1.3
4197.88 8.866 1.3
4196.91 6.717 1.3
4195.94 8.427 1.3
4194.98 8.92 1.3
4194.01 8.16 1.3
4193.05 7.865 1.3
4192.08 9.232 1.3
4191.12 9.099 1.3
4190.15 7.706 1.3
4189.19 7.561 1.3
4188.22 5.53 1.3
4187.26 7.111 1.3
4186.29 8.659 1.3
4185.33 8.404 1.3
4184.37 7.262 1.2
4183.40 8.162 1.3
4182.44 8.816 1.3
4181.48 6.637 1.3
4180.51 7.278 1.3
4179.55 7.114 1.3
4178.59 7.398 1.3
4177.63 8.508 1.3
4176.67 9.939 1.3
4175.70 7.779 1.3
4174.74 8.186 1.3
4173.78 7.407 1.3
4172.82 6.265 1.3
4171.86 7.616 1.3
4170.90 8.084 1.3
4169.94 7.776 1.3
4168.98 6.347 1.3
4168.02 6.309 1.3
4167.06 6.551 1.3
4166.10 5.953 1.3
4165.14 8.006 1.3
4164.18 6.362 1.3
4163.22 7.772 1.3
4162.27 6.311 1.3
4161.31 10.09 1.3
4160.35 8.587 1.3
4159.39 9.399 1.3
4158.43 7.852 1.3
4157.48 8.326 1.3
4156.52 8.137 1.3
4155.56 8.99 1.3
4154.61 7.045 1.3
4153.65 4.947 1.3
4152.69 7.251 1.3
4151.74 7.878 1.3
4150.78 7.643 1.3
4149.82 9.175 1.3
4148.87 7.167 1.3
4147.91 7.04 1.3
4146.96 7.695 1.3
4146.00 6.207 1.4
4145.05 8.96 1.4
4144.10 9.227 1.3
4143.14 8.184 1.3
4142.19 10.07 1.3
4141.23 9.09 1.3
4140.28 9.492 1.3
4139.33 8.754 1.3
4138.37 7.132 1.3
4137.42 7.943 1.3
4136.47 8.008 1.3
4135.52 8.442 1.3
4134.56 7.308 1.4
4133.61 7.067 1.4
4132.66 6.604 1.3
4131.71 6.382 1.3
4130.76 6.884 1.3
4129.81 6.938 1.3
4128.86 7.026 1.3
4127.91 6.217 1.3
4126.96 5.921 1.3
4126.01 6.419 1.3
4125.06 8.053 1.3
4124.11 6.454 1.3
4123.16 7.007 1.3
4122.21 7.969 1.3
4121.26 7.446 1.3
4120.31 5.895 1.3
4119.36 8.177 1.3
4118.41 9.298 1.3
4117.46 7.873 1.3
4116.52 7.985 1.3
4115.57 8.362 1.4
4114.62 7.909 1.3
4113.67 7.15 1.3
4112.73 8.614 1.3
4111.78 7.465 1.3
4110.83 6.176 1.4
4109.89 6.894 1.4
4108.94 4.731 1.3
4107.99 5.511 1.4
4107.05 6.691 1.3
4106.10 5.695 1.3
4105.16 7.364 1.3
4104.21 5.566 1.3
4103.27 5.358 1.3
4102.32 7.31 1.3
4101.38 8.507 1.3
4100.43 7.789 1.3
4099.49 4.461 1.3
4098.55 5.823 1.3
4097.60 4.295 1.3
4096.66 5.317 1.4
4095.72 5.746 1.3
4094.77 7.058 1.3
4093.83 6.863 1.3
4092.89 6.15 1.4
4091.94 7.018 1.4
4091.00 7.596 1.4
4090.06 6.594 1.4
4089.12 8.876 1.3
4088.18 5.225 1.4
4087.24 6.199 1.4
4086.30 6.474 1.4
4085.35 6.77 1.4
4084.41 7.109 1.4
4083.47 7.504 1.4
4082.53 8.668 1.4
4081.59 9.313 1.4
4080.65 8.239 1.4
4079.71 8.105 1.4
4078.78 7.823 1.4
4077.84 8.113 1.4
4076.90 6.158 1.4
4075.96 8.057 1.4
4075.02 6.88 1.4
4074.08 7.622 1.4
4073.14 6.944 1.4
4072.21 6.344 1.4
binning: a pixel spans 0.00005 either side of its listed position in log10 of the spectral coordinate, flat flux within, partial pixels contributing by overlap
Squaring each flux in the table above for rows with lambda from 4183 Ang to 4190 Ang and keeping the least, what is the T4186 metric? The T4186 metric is 30.6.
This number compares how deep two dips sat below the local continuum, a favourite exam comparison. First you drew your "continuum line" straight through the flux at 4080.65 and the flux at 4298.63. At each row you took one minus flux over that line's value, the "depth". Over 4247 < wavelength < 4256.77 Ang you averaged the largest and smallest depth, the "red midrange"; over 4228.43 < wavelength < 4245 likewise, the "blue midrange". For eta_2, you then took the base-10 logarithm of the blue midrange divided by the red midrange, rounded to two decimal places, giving -0.11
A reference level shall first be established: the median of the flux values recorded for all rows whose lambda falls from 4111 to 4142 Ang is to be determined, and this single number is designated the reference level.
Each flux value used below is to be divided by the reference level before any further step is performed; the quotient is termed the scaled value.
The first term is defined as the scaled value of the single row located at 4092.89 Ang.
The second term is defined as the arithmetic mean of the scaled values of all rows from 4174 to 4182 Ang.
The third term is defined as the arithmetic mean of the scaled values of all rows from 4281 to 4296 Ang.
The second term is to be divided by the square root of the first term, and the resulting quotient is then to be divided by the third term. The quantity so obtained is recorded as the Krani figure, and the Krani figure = 1.20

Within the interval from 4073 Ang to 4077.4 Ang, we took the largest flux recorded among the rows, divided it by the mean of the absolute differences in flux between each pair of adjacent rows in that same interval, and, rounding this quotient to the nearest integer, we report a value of 7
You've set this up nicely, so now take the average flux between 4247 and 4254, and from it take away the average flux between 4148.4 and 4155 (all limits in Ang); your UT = -0.1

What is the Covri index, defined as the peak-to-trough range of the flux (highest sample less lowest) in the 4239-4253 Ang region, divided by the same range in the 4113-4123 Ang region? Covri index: 0.96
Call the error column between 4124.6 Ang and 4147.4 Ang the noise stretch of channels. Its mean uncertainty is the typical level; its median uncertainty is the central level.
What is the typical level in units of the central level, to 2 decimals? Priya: 1.01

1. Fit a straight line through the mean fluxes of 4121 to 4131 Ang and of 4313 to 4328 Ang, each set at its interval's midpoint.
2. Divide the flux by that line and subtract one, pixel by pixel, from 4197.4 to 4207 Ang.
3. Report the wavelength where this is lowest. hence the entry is 4200.78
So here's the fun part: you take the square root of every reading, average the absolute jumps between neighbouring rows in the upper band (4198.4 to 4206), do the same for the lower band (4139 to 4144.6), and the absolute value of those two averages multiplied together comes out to 0.026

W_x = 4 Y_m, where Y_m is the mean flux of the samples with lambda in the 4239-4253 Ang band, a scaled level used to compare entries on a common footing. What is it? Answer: 30.4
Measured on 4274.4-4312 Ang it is 28.3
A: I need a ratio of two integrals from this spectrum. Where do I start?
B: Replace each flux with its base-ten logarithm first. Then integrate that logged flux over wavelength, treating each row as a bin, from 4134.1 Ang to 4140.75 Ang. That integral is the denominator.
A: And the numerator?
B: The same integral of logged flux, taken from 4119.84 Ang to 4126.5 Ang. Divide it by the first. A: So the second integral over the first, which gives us 0.93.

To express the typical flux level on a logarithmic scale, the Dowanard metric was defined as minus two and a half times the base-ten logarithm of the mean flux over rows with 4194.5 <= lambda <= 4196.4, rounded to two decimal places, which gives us -2.35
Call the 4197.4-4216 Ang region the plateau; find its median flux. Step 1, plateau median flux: 7.6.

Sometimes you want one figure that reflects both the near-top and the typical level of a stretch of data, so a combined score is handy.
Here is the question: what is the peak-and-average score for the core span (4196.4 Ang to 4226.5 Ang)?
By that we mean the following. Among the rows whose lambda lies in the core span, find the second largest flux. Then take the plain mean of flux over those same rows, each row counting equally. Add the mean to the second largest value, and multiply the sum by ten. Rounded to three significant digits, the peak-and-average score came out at 165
